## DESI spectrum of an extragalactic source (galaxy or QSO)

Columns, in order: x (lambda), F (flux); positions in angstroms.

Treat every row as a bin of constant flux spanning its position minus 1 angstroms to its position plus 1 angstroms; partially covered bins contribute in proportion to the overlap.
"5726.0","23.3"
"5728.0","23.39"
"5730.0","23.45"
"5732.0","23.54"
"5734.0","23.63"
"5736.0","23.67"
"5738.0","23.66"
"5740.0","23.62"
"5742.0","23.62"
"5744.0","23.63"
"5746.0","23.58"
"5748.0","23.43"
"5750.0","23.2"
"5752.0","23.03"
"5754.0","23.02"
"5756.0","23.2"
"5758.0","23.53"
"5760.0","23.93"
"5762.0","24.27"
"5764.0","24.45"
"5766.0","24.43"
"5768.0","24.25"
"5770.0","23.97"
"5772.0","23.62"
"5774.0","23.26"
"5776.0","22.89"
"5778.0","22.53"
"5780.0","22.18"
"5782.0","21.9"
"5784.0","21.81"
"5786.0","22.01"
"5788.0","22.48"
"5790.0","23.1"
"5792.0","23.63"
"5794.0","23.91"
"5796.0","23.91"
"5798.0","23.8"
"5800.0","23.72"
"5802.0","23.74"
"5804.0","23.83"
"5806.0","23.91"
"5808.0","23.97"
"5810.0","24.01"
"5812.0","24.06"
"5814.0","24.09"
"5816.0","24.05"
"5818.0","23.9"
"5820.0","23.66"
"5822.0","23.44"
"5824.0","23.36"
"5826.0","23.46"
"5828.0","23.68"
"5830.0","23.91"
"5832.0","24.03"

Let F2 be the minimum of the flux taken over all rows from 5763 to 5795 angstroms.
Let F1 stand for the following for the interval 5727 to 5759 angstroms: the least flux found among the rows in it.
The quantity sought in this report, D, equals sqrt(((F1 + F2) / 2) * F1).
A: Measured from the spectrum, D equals 22.7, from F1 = 23.02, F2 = 21.81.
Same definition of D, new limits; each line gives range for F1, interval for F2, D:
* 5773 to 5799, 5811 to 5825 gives 22.2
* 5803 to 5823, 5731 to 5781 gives 23.1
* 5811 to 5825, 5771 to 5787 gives 23.0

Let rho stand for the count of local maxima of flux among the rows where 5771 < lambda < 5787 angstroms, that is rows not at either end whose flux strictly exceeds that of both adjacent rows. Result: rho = 0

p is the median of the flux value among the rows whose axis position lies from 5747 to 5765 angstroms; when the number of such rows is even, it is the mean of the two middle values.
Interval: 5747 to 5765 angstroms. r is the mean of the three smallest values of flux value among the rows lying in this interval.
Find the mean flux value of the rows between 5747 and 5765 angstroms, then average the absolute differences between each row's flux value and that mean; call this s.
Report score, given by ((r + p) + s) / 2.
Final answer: 23.5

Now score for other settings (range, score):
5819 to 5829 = 23.5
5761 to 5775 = 24.1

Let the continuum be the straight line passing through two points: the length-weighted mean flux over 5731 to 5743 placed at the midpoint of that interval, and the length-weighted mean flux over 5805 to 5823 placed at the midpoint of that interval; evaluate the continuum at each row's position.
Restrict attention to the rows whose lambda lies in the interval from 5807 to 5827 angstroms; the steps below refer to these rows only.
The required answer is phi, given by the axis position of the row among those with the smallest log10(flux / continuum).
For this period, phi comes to 5824.0 angstroms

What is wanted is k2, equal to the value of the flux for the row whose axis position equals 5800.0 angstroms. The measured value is 23.72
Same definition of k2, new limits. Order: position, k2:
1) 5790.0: 23.1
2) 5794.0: 23.91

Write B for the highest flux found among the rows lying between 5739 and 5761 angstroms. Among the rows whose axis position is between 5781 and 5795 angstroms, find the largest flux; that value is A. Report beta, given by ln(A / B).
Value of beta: -0.001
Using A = 23.91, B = 23.93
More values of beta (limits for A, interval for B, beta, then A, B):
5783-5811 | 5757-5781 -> -0.018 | 24.01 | 24.45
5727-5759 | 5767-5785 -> -0.024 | 23.67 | 24.25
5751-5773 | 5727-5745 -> 0.032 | 24.45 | 23.67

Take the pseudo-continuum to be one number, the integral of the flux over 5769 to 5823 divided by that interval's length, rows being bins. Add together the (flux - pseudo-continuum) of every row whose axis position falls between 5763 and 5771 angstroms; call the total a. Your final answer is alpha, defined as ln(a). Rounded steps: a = 3.6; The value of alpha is 1.3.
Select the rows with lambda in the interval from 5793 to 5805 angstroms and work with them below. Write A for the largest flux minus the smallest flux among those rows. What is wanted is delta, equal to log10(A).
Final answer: -0.72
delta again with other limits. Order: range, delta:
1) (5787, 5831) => 0.21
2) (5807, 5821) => -0.37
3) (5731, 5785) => 0.42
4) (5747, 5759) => -0.29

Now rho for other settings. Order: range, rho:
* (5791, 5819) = 1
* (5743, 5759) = 0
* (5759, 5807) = 1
